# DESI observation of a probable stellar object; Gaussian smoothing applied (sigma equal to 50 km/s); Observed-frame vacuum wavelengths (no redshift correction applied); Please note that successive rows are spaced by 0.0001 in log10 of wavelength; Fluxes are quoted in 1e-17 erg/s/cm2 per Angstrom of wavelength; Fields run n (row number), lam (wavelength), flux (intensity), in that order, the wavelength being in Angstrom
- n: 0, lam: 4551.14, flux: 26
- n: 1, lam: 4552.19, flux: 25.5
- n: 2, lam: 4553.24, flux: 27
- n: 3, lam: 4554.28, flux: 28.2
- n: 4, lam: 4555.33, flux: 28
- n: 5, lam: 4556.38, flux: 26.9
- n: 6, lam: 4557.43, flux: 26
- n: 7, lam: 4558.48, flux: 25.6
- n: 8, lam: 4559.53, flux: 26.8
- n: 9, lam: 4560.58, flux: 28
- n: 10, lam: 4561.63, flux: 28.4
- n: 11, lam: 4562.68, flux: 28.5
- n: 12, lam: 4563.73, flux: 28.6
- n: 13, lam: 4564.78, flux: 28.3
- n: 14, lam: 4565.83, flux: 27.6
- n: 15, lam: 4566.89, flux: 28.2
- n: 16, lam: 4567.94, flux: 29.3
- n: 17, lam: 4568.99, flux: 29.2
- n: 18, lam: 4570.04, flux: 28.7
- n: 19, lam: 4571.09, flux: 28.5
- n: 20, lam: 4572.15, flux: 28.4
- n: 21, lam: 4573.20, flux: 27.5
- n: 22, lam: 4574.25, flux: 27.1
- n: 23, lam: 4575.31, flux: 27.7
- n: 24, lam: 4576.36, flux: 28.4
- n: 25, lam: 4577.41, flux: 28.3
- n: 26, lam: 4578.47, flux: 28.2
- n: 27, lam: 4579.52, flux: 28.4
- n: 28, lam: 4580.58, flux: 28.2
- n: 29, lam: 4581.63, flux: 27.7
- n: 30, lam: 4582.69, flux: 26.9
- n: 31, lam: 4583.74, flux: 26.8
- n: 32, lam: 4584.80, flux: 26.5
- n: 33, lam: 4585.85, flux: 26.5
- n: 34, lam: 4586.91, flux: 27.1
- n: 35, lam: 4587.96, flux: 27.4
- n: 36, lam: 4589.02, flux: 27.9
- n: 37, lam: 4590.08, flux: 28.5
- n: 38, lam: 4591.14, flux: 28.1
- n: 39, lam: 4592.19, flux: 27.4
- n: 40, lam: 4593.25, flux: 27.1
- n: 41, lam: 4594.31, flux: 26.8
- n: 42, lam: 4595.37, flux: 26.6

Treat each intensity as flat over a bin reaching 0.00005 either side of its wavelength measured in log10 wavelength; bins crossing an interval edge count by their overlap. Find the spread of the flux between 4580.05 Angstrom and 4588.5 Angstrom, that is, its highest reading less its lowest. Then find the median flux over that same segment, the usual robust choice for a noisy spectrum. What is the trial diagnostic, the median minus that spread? 25.3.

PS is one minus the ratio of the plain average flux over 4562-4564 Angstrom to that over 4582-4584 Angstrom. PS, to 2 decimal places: -0.06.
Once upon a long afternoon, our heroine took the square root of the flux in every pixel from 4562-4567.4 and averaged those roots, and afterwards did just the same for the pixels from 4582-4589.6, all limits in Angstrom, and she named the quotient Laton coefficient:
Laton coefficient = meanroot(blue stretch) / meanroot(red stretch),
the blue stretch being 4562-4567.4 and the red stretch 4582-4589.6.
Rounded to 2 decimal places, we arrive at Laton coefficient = 1.02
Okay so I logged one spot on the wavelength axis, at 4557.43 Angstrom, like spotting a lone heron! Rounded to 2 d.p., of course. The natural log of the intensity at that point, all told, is 3.26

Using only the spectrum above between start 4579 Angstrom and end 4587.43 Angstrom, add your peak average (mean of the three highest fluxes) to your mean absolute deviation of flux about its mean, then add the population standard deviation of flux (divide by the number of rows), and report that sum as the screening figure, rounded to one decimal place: 29.4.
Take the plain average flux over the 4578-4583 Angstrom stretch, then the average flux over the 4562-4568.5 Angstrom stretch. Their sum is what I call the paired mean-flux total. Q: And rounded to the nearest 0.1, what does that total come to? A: 56.3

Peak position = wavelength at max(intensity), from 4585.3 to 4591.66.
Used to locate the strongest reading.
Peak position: 4590.08 Angstrom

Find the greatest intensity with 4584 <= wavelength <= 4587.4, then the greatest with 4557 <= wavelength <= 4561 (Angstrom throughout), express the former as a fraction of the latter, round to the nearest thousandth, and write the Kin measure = 0.968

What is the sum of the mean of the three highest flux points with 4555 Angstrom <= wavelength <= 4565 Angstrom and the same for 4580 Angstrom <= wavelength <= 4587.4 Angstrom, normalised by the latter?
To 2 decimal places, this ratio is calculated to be 2.03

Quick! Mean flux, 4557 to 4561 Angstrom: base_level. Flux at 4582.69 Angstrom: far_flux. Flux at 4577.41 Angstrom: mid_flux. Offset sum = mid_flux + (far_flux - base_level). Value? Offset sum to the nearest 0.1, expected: 28.6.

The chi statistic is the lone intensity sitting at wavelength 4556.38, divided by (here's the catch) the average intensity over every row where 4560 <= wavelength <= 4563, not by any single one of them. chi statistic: 0.95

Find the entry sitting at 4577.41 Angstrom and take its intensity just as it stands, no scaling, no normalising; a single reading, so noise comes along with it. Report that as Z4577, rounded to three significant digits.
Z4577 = 28.3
